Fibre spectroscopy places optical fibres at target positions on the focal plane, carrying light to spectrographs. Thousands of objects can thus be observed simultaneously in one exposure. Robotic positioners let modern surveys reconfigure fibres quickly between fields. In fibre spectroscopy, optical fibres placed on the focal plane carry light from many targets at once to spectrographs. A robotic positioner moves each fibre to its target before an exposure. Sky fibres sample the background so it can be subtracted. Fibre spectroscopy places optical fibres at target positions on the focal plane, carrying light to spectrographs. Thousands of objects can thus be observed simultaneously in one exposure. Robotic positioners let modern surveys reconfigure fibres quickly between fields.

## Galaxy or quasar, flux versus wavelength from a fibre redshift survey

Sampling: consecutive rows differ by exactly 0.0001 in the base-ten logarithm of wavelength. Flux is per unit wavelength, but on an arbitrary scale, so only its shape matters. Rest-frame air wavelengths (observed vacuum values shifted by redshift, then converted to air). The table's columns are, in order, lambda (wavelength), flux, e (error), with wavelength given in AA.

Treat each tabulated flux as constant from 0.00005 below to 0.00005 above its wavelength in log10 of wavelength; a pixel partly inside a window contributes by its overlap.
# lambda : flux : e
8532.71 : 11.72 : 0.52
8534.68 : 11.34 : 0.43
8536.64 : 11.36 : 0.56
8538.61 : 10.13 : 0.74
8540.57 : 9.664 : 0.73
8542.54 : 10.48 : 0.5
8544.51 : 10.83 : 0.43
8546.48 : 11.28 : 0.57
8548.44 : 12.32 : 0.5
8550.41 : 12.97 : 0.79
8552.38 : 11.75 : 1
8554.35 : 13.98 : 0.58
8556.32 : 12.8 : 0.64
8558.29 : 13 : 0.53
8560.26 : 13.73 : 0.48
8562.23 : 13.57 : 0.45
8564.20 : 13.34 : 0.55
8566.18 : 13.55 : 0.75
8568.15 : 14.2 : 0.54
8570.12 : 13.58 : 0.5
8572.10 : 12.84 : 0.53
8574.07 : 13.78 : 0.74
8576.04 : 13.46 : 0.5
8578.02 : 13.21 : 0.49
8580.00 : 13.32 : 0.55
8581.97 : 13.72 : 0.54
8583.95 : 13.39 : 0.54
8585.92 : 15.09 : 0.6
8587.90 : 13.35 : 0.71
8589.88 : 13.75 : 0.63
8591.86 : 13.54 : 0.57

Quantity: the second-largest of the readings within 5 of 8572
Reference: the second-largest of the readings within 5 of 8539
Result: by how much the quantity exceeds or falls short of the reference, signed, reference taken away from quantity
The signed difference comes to 2.4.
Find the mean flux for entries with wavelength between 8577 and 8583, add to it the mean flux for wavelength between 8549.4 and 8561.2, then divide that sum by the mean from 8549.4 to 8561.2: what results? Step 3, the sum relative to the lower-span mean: 2.03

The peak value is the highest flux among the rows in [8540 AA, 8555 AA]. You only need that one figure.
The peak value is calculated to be 13.98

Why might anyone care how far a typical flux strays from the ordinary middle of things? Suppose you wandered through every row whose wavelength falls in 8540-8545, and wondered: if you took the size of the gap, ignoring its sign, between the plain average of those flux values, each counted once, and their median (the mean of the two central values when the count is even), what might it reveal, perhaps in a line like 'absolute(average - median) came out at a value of 0.16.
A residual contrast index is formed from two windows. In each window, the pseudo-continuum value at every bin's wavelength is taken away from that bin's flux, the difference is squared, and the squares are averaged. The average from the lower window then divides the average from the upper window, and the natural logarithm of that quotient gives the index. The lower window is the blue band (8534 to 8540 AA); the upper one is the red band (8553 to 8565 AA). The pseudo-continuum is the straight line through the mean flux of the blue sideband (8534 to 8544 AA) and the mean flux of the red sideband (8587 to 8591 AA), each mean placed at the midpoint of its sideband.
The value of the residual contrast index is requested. 1.4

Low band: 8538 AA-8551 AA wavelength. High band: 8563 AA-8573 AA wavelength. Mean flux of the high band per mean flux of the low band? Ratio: 1.22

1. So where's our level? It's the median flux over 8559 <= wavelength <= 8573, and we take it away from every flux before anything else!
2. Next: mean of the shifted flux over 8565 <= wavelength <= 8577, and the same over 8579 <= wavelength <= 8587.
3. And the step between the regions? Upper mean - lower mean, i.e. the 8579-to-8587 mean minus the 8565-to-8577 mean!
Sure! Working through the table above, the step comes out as 0.31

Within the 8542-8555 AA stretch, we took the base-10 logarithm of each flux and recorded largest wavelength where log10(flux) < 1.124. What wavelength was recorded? 8552.38 AA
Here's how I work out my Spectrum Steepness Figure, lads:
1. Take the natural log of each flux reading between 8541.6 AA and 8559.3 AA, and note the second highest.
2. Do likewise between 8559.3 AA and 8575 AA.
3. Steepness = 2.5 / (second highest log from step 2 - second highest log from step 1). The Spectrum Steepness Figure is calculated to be 43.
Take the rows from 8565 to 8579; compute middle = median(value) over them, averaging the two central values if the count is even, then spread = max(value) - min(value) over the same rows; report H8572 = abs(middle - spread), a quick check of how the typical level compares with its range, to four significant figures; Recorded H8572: 12.19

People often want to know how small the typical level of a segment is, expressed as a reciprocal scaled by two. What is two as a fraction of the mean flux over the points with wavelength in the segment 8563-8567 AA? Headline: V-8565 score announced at 0.149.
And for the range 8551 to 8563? 0.152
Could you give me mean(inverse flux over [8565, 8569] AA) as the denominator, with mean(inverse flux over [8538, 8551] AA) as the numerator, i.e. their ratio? 1.26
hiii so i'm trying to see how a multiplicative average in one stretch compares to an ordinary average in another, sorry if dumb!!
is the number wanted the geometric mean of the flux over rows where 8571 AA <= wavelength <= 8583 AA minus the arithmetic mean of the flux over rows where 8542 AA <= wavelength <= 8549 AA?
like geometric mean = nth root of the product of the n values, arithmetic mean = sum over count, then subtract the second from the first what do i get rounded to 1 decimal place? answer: 2.2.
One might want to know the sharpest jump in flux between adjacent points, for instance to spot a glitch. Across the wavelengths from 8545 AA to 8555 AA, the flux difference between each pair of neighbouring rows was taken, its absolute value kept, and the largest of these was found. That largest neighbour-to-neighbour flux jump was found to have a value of 2.2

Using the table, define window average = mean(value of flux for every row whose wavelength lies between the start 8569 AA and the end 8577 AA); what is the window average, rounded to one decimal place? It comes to 13.4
